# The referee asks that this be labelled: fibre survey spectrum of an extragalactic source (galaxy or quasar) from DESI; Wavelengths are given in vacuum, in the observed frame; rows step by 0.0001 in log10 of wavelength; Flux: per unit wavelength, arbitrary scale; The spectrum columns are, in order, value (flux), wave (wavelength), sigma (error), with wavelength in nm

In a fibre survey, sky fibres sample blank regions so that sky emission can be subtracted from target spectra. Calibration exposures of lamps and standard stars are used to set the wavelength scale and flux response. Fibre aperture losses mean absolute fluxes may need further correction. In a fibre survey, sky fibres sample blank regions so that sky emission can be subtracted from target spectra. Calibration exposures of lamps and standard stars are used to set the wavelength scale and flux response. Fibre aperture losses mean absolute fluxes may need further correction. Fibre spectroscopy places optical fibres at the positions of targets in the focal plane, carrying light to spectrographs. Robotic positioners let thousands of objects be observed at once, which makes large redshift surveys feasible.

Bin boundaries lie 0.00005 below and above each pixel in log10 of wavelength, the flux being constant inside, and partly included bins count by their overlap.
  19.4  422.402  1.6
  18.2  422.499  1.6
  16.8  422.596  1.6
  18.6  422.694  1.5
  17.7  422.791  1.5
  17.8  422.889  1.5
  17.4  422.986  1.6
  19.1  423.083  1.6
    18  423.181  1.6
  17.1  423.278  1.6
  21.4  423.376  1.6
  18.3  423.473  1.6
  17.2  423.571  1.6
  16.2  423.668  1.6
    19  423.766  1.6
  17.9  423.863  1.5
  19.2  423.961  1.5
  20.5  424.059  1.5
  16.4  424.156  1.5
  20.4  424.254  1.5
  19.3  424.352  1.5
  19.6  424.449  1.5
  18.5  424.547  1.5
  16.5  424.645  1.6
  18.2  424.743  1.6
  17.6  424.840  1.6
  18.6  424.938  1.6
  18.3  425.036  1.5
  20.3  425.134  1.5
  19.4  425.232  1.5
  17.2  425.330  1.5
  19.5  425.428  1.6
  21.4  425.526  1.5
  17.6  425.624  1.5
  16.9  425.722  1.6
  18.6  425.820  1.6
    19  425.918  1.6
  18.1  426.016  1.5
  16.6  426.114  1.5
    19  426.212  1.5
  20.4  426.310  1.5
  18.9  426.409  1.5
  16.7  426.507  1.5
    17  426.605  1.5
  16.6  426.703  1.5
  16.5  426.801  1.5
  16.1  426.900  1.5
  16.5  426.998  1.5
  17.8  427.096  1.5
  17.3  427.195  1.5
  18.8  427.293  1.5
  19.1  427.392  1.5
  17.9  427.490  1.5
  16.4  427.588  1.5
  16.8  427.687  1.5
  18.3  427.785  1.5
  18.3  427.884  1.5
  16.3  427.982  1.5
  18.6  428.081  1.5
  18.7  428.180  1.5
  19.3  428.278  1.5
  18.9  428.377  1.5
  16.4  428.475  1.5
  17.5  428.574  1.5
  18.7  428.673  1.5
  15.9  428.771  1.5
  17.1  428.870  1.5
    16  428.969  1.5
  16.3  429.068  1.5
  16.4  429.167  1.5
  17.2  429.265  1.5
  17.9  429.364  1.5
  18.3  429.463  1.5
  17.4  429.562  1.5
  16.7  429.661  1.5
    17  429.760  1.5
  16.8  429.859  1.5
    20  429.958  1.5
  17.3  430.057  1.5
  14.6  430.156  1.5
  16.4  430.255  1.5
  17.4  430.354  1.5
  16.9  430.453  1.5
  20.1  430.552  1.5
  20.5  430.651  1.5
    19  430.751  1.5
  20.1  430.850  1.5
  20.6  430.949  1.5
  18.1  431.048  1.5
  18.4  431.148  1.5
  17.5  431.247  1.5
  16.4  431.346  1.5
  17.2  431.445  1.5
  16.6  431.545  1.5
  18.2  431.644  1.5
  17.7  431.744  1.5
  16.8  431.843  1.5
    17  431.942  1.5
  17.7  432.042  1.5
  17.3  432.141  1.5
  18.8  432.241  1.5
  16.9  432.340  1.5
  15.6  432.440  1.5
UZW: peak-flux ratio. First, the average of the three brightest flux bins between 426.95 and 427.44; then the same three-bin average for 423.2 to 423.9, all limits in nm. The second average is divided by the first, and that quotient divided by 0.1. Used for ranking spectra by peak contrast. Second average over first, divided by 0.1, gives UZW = 10.5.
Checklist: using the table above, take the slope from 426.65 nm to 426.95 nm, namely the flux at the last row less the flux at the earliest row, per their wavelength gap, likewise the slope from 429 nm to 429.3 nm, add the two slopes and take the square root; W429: 1.4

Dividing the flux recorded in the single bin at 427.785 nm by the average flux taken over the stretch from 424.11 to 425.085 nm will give 1.00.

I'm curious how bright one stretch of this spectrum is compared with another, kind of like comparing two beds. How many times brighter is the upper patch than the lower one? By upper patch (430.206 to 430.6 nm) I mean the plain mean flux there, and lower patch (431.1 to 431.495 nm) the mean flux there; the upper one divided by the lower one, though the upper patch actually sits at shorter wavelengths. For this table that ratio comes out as 1.02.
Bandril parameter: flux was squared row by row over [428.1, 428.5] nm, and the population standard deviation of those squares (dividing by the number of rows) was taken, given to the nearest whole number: 40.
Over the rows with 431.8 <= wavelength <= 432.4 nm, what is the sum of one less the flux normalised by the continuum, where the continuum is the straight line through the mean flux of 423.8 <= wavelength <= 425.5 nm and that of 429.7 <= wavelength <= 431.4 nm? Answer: 0.16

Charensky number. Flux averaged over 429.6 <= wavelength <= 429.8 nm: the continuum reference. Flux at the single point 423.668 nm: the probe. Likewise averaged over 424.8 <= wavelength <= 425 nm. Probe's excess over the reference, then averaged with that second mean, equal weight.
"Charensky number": 8.7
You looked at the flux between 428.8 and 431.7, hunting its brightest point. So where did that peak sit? 430.949 nm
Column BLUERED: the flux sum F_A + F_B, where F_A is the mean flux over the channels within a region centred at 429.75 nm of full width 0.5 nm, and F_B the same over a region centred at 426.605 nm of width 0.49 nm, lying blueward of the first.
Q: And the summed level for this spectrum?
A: 34.7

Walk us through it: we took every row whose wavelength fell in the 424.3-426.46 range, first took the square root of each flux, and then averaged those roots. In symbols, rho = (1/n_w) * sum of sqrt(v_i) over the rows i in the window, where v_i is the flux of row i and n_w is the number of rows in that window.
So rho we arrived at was 4.31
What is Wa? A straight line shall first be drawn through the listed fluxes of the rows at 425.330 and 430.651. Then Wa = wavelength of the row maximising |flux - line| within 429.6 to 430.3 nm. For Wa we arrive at 430.156 nm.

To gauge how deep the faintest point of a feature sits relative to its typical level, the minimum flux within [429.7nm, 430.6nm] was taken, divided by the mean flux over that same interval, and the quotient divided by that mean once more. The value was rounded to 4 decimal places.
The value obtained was 0.0483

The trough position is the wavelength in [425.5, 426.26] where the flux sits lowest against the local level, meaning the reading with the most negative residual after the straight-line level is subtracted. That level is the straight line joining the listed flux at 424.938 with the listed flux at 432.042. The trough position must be 426.114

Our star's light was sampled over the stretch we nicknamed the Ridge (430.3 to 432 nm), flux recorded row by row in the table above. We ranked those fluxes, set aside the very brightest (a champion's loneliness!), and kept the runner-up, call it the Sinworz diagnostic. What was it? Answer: 20.5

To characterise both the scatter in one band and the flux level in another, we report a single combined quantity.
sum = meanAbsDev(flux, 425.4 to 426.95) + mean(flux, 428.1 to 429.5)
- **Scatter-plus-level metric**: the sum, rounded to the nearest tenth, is 18.8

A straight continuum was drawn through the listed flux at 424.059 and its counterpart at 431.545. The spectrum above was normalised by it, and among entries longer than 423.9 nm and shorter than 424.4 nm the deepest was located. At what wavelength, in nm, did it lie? 424.156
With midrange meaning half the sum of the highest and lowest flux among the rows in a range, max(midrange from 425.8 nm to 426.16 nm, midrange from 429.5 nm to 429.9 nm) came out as 17.8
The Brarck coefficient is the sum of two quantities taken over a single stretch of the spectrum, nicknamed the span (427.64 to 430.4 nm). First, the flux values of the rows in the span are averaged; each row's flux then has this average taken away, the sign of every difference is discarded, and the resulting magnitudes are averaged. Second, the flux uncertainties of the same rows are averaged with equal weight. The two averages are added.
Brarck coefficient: 2.46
